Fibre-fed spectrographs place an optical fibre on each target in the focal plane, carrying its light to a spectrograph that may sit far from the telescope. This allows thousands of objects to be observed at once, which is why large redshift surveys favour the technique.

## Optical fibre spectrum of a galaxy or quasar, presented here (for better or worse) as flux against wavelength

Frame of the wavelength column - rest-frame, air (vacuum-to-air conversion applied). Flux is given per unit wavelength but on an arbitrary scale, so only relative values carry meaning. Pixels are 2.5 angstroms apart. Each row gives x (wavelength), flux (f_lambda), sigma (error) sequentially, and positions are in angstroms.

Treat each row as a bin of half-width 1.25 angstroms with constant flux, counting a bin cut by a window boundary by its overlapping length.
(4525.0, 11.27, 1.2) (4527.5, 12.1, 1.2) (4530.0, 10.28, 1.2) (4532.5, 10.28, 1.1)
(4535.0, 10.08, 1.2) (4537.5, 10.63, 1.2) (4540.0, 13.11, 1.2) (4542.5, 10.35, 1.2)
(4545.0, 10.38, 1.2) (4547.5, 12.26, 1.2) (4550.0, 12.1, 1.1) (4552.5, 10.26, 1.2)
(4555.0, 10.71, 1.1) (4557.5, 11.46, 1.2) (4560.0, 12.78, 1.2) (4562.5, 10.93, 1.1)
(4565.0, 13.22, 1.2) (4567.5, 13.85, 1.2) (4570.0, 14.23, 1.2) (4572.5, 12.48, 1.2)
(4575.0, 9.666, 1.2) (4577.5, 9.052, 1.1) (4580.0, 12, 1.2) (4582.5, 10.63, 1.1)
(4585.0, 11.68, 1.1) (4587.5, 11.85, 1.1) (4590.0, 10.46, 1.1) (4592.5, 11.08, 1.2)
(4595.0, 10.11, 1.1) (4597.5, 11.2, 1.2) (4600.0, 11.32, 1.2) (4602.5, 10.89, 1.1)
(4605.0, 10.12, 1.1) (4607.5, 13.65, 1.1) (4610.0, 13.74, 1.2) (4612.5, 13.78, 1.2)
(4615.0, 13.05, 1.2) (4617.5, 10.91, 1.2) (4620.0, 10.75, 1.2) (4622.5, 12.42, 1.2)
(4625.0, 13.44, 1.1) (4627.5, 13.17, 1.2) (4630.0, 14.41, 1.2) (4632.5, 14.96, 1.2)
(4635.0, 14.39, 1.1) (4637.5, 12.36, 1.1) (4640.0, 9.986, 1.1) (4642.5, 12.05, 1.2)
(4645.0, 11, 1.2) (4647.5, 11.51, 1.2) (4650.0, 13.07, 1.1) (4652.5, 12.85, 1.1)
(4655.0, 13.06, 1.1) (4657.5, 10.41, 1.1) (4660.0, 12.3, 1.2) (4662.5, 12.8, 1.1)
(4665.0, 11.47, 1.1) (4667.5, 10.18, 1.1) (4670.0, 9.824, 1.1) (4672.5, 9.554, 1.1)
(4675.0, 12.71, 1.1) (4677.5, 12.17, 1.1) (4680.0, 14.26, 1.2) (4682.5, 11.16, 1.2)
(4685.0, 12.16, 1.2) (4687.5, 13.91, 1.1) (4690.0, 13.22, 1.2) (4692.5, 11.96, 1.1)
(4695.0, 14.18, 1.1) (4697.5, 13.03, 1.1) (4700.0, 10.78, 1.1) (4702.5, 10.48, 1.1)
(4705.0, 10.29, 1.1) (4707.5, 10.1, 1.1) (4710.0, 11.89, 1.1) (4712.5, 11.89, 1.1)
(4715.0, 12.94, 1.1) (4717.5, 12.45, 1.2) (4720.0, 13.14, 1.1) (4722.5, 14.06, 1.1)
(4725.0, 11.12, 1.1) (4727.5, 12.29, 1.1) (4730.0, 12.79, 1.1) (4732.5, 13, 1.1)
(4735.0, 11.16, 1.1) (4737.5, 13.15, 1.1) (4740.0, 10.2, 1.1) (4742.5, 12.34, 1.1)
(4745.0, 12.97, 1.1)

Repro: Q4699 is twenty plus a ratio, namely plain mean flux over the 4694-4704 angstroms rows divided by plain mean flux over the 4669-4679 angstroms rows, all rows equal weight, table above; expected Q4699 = 21.1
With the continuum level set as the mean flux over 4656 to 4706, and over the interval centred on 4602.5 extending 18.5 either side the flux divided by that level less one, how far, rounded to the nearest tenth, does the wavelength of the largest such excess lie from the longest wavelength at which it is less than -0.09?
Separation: 7.5 angstroms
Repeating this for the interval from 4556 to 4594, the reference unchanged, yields 20.0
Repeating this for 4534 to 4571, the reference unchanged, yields 15.0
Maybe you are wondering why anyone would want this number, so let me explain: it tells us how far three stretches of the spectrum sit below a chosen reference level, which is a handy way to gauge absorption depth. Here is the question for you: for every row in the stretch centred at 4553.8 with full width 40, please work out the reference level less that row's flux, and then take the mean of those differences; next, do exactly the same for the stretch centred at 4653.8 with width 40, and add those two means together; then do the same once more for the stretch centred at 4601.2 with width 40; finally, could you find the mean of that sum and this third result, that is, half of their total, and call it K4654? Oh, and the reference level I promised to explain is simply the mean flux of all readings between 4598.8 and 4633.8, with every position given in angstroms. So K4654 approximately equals 1.4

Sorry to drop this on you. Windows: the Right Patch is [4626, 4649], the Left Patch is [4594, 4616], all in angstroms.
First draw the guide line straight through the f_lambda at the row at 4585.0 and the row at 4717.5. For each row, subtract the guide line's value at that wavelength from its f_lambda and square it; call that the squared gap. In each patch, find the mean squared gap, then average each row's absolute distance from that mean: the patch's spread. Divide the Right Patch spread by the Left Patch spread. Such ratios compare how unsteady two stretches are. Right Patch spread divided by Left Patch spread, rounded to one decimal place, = 2.2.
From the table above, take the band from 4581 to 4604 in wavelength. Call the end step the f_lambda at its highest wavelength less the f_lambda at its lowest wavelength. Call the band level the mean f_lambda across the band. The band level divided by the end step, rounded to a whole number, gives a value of 42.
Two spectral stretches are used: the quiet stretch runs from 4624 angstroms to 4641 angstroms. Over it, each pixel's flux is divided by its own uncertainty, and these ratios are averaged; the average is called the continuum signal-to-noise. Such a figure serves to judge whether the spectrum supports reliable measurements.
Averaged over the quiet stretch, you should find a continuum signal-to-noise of 11.6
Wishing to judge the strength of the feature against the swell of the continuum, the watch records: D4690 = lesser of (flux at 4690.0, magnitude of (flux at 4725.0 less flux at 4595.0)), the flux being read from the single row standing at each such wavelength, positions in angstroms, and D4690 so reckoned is 1.0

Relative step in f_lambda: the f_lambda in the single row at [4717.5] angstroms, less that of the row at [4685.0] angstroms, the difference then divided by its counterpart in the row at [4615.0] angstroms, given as 0.02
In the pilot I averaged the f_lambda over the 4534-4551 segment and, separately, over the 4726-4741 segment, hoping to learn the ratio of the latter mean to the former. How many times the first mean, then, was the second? 1.07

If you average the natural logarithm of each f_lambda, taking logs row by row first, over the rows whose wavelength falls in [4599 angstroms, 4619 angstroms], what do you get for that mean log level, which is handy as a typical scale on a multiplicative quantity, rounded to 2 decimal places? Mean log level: 2.49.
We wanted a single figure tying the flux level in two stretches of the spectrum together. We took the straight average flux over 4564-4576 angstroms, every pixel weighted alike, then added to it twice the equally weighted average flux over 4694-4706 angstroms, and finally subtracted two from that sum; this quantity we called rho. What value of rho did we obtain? 34.2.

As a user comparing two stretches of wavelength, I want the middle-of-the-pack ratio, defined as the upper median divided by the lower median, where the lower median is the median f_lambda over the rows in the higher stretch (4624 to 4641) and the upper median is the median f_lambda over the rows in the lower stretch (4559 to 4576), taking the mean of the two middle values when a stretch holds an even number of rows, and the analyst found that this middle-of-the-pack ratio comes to 0.95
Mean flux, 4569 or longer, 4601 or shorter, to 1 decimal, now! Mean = 11.2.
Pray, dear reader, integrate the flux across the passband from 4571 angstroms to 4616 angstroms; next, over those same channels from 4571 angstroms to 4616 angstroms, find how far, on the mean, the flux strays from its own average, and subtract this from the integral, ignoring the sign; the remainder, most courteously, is 516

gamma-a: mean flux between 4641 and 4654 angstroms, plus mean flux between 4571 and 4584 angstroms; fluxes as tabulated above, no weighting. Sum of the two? 22.9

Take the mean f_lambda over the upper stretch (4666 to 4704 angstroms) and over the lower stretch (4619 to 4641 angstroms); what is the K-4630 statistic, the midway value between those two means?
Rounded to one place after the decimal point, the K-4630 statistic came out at 12.4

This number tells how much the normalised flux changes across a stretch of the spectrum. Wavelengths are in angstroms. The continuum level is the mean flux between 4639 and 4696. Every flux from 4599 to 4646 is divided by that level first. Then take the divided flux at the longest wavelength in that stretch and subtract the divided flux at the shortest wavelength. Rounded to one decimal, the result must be 0.0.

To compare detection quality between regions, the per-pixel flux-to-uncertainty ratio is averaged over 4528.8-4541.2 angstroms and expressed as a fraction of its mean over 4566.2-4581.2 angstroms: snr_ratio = 0.92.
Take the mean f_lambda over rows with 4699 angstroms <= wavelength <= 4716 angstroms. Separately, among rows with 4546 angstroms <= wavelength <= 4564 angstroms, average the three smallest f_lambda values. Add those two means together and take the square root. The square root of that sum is 4.67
